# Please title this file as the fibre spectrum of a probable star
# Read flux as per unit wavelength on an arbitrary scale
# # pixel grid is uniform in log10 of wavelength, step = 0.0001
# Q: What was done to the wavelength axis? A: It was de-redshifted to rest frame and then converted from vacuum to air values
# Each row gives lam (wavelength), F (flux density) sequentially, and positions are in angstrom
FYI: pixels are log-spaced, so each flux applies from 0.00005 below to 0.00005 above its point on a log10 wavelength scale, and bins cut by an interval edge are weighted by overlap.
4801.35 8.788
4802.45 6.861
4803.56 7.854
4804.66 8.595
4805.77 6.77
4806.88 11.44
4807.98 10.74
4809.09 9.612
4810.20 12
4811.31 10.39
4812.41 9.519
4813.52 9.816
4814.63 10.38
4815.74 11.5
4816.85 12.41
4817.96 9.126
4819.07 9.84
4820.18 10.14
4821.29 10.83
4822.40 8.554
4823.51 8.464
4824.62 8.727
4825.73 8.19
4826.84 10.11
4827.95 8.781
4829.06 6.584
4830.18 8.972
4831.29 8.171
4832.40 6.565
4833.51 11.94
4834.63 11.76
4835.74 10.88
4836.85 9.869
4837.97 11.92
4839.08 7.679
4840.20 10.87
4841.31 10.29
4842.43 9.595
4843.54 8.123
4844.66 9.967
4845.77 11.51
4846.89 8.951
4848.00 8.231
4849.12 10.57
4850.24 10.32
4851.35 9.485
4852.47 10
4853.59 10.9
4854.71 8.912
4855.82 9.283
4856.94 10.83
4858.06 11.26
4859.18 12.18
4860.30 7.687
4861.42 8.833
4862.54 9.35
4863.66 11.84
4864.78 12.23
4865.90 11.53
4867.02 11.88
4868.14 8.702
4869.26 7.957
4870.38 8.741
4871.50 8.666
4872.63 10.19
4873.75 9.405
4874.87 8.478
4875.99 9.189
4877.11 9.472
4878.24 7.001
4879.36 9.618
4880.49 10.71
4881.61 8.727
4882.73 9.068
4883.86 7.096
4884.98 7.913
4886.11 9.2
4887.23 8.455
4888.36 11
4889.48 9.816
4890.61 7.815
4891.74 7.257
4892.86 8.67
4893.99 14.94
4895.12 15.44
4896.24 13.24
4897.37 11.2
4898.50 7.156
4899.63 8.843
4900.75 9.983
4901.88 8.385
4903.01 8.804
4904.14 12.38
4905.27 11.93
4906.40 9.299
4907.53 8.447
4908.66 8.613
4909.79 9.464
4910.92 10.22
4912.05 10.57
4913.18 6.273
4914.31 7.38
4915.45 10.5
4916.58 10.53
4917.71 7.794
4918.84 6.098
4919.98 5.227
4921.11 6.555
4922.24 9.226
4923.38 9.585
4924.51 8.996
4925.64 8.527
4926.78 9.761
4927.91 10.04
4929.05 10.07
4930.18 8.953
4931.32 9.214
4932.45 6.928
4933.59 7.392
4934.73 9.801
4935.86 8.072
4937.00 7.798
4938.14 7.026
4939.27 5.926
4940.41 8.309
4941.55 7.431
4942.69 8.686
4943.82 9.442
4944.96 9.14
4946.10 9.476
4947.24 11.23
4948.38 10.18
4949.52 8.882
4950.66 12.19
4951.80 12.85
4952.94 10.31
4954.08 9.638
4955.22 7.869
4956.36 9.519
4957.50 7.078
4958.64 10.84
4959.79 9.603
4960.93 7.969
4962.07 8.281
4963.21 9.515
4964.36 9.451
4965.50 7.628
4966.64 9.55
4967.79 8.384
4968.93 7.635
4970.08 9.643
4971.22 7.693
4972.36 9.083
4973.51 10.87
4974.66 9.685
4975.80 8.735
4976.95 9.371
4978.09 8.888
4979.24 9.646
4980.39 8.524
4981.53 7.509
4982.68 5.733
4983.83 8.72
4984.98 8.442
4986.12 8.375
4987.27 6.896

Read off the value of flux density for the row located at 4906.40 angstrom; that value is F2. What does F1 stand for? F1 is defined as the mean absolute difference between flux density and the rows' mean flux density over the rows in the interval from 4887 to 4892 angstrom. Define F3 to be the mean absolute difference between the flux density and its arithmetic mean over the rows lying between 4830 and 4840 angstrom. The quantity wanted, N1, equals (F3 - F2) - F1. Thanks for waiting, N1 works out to -8.8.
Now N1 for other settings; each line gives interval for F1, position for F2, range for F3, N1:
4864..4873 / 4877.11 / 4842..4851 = -10.0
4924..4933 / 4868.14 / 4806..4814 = -8.6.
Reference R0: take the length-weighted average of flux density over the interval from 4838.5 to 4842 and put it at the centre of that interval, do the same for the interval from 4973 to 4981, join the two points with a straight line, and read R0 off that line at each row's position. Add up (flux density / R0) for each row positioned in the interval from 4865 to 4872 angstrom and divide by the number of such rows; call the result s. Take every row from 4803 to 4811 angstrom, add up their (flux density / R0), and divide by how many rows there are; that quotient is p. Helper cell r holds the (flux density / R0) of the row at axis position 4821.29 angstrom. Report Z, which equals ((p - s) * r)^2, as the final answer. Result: 0.0002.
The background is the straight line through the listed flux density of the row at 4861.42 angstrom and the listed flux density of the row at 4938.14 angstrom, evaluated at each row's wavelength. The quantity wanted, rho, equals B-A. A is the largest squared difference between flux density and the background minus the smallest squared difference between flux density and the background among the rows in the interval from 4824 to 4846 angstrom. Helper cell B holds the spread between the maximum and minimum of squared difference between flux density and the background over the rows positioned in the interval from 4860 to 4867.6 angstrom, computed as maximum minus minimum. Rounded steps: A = 9.0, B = 12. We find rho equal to 3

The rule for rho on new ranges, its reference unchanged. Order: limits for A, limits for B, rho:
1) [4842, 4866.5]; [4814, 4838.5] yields -3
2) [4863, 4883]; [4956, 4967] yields 6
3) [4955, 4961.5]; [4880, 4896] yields 37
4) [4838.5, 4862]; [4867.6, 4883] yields -5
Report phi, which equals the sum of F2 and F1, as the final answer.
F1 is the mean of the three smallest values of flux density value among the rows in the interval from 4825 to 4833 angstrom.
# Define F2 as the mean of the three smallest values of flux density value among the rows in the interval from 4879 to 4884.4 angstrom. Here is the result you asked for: 15.40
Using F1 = 7.1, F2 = 8.3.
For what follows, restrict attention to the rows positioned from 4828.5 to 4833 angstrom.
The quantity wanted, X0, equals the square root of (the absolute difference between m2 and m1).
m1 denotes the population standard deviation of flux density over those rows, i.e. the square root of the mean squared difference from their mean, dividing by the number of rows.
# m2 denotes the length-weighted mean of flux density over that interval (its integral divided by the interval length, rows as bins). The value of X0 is 2.57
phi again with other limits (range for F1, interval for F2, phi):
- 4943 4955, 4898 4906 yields 17.27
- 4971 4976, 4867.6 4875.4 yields 16.87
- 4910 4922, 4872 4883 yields 13.93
